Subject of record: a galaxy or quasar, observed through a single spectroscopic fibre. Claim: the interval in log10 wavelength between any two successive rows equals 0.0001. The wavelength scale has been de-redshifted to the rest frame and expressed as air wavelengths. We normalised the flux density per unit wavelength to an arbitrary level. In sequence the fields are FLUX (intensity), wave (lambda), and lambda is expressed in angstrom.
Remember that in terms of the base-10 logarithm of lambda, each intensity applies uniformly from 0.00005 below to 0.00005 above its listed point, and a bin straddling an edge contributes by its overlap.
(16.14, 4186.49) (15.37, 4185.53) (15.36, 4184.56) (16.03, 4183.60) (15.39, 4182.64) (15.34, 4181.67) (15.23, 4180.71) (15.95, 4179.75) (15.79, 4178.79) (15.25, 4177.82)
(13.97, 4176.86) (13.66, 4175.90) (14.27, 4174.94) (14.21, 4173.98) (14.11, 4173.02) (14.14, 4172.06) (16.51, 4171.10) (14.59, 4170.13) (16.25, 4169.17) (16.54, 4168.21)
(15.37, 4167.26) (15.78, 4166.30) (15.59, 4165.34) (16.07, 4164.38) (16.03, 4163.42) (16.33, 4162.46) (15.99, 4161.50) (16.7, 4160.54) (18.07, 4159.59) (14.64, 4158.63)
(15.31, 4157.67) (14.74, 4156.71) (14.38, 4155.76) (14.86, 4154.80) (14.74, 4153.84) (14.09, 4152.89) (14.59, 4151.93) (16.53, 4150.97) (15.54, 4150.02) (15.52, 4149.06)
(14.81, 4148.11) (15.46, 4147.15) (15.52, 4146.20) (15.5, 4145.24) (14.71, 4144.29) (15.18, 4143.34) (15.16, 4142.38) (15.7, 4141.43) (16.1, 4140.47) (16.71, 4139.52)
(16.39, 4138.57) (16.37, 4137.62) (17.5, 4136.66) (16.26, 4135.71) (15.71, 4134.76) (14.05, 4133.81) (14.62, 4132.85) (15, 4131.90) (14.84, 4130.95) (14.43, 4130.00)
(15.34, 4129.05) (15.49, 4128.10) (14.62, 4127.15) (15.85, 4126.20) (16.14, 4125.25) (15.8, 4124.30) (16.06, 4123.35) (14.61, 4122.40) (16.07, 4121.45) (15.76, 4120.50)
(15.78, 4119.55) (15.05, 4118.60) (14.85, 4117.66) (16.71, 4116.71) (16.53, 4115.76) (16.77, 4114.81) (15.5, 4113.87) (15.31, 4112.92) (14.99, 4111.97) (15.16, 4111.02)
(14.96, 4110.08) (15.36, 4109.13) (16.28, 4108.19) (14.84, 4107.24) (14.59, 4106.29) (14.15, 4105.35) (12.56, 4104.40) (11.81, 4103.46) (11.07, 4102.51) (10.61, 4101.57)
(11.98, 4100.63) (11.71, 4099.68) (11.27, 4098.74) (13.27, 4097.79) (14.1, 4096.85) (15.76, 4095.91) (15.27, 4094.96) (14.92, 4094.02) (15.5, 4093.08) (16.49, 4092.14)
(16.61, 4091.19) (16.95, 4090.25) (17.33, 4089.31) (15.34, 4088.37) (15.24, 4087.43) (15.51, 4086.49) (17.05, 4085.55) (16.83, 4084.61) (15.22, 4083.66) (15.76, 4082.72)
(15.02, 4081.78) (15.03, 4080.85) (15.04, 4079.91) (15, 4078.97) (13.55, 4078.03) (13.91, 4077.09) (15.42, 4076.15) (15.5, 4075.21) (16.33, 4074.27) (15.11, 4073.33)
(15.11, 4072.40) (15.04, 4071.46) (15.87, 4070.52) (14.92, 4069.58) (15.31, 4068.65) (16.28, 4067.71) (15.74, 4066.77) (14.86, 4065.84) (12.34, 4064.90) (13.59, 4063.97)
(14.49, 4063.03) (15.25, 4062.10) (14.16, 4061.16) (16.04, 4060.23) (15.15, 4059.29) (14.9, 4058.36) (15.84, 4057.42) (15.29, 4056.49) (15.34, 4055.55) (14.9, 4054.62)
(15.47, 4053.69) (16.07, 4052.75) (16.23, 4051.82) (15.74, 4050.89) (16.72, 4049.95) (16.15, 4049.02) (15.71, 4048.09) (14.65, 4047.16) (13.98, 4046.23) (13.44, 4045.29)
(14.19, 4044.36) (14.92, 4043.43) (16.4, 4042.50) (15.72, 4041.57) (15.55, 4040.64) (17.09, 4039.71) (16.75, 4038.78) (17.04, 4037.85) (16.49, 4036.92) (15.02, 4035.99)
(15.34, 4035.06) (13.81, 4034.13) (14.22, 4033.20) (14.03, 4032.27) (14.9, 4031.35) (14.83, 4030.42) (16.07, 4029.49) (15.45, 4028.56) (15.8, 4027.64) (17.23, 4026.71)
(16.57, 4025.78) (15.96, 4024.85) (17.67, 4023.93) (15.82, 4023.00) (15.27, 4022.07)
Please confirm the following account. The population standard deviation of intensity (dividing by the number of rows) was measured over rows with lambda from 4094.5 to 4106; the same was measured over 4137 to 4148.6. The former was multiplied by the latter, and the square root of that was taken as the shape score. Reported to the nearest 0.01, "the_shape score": 1.00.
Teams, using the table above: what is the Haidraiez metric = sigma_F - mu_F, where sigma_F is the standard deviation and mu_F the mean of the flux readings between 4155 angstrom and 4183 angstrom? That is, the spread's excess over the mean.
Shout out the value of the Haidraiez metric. -14.4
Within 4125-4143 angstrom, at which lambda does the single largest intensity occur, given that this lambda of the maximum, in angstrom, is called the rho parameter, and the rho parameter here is 4136.66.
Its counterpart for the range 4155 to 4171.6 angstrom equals 4159.59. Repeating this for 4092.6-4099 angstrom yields 4095.91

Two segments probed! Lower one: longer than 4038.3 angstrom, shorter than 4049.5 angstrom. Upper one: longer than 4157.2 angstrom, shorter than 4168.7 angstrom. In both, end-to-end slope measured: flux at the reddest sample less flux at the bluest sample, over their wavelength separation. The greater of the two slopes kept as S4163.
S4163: 0.117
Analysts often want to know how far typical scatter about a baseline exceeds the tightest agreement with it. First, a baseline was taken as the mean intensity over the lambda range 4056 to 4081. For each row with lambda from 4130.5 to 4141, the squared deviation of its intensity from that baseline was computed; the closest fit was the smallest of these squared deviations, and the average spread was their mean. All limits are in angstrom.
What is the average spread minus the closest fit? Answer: 1.6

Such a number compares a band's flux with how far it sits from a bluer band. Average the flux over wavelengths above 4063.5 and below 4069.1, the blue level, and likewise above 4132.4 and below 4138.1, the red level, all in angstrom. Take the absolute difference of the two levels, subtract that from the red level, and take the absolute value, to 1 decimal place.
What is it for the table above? 14.7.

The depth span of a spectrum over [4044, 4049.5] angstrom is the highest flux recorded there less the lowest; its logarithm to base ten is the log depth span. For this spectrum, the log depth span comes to 0.433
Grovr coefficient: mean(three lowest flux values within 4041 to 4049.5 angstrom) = 13.9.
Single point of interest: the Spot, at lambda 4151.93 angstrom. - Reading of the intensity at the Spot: 14.59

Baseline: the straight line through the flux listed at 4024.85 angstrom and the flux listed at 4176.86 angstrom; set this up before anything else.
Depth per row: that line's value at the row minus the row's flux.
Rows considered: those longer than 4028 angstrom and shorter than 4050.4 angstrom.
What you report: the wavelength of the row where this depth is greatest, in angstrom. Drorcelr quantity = 4045.29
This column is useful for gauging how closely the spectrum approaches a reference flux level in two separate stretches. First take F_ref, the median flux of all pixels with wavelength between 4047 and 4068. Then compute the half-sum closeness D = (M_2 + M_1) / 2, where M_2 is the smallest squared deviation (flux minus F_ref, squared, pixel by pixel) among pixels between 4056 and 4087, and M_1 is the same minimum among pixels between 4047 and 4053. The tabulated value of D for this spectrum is 0.069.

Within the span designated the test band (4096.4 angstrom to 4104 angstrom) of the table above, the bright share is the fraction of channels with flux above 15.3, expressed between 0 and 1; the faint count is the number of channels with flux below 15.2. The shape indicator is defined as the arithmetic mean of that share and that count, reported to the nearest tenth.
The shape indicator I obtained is 4.0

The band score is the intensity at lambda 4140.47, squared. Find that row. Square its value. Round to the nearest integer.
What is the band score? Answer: 259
